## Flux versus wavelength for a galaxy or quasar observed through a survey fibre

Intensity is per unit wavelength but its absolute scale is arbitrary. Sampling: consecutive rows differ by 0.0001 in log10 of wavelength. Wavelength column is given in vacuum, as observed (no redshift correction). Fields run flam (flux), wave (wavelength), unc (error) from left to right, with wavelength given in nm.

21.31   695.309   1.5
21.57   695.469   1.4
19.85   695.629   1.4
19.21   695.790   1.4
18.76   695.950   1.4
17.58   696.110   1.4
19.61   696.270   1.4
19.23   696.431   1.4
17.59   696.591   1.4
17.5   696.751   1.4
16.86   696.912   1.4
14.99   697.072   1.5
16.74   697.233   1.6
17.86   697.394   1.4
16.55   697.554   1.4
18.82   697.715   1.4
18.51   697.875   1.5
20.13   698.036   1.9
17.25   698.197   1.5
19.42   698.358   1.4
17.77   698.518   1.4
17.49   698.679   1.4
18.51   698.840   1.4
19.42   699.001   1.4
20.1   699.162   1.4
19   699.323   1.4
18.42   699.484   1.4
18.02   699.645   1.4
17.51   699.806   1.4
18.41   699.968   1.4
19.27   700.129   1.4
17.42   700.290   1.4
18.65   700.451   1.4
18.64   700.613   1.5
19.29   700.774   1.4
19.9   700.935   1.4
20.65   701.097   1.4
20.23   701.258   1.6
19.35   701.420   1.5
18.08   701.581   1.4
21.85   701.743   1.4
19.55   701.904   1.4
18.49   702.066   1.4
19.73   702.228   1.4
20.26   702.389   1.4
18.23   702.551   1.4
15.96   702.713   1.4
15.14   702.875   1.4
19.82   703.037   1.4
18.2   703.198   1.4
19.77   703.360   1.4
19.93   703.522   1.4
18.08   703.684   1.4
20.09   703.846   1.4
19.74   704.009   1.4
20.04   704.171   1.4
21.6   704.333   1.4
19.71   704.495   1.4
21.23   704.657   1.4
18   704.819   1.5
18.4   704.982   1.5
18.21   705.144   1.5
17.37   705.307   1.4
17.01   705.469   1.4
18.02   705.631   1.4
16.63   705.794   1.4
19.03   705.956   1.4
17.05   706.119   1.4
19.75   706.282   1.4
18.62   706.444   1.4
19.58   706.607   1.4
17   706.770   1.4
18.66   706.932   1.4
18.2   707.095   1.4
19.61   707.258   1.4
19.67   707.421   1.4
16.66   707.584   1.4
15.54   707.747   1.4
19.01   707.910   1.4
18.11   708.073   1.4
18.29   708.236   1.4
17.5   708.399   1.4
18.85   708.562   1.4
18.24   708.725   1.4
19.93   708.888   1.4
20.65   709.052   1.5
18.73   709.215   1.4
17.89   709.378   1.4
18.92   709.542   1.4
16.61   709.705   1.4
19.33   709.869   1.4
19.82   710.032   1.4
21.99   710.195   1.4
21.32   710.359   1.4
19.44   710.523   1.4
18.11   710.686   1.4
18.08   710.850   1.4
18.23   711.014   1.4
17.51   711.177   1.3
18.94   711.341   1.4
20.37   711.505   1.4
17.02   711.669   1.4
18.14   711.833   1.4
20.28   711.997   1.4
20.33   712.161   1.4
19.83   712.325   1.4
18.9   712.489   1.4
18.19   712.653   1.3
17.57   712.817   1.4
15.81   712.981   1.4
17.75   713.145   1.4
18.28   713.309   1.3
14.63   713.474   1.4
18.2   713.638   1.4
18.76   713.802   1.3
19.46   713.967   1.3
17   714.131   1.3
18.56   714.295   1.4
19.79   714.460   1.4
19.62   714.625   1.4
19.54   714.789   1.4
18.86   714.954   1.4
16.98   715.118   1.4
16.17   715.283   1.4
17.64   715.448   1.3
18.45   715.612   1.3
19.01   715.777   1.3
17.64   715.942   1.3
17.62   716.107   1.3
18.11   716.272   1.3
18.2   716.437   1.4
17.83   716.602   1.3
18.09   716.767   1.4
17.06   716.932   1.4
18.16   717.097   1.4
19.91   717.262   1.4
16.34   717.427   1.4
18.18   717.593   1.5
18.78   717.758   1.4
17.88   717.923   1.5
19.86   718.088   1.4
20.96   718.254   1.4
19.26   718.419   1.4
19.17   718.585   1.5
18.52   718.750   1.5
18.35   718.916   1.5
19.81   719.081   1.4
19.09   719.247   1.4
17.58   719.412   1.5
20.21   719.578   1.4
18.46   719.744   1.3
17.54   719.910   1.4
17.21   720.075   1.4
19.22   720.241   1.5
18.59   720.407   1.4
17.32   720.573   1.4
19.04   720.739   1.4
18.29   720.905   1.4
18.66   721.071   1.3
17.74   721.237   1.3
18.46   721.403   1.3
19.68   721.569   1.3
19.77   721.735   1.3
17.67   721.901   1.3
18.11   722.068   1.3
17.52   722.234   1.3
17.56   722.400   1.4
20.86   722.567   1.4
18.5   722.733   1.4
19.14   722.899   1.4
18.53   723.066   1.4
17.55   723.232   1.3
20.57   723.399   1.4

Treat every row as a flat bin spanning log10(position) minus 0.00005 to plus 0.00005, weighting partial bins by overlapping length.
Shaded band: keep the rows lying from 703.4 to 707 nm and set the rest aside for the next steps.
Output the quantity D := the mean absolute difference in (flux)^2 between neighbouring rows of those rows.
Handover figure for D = 54.4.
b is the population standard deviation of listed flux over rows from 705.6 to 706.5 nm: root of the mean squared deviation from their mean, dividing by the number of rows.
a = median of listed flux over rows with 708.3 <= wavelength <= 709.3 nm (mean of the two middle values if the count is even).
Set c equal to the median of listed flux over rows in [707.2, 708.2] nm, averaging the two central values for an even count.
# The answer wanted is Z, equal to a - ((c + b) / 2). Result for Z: 9.0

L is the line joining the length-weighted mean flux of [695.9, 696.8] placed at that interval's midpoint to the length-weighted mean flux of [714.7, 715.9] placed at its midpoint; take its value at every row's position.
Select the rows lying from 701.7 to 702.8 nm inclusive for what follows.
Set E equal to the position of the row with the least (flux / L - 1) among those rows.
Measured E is 702.713 nm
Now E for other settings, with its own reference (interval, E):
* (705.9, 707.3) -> 706.770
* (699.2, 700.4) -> 700.290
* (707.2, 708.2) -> 707.747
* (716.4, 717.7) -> 717.427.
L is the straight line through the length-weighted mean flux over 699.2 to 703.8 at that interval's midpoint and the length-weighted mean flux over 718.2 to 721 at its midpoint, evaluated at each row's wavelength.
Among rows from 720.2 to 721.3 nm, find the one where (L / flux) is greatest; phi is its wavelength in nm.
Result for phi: 720.573 nm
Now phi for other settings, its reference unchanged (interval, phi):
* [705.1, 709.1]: 707.747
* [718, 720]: 719.910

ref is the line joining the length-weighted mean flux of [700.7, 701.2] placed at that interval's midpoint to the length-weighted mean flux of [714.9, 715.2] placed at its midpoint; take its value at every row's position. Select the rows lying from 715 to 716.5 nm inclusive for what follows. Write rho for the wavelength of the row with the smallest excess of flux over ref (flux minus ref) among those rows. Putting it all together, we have 715.283 nm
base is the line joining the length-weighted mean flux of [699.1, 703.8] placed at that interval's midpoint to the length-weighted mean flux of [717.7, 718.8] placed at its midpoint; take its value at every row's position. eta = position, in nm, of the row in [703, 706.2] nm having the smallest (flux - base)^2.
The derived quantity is 705.956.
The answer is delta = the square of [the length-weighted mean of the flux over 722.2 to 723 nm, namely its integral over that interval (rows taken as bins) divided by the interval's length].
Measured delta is 353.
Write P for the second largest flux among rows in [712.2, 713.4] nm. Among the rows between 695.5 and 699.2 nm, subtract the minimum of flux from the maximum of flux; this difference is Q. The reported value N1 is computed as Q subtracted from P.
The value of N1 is 13.8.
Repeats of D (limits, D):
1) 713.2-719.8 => 44.1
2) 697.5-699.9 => 43.5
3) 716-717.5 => 39.3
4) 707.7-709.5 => 46.0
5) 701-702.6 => 59.1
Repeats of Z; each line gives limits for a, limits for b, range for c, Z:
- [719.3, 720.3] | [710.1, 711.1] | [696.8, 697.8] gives 8.8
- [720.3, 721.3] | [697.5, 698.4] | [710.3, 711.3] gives 8.7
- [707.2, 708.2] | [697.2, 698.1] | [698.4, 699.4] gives 8.6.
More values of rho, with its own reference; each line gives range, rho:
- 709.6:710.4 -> 709.705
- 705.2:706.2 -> 705.794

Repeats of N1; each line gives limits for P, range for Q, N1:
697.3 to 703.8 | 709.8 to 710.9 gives 16.7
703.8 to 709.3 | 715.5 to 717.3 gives 18.4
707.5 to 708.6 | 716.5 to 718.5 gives 14.2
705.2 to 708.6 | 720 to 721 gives 17.7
